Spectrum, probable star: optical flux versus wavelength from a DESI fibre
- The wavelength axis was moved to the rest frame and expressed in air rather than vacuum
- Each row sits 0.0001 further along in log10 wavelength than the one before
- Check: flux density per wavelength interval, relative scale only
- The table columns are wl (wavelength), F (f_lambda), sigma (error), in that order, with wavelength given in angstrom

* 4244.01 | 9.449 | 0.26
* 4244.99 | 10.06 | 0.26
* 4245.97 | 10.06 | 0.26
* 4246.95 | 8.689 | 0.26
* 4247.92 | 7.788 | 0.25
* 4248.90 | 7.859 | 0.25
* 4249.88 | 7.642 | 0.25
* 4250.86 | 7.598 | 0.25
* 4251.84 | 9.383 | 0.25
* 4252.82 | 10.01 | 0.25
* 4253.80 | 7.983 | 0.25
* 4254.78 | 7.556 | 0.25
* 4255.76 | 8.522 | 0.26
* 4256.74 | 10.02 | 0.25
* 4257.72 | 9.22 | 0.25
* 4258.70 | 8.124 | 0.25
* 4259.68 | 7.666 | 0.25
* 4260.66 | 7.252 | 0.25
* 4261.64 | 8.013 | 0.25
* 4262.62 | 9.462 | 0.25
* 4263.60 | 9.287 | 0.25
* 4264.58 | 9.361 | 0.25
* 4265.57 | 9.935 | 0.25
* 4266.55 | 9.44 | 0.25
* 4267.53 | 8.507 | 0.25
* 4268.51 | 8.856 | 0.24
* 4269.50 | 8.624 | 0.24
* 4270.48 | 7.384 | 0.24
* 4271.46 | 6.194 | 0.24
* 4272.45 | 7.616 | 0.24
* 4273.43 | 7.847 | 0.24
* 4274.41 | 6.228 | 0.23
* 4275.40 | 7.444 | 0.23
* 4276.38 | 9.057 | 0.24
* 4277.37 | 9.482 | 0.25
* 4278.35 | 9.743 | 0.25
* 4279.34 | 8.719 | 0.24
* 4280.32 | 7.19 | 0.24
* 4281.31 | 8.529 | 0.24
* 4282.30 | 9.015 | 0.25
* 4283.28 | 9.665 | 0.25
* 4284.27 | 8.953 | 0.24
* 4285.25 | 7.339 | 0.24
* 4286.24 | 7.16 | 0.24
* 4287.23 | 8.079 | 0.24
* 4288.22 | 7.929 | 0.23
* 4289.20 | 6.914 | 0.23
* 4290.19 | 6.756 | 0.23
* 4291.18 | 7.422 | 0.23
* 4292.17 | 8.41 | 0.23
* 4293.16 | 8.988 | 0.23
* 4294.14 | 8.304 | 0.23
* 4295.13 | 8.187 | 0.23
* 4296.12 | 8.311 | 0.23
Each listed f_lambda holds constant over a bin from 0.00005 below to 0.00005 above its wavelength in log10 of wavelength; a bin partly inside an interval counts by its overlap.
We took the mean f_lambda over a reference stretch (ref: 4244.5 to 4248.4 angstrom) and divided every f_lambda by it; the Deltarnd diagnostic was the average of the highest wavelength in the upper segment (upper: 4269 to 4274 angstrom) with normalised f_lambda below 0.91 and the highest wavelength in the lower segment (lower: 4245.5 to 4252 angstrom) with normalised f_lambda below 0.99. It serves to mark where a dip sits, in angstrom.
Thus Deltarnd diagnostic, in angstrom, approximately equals 4262.1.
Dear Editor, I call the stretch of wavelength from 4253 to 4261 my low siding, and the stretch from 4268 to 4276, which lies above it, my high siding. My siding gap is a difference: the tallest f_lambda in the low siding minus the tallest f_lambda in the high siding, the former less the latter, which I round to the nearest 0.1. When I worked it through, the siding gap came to 1.2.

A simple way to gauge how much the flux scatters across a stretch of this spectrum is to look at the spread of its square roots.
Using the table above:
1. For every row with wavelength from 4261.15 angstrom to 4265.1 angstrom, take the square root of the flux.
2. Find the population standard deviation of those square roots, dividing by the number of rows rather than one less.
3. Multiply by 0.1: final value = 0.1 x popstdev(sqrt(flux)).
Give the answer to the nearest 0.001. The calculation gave 0.010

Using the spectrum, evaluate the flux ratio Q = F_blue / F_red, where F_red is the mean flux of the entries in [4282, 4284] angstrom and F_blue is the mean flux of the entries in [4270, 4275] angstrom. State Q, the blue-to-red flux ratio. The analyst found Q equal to 0.76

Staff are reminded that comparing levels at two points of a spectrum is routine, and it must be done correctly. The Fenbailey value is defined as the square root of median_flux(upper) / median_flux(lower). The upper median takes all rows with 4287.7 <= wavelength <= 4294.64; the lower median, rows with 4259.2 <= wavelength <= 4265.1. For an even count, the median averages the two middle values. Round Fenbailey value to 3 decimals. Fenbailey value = 0.957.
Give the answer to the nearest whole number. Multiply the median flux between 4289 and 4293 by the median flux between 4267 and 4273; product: 58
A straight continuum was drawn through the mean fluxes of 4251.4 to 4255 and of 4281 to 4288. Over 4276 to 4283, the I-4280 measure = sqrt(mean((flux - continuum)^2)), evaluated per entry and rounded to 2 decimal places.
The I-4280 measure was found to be 0.85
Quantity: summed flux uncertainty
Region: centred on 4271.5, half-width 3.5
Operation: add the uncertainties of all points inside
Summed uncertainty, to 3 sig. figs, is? 1.67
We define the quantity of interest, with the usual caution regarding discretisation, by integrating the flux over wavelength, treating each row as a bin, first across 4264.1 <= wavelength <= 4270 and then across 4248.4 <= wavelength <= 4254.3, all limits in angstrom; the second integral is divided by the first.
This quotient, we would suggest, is 0.92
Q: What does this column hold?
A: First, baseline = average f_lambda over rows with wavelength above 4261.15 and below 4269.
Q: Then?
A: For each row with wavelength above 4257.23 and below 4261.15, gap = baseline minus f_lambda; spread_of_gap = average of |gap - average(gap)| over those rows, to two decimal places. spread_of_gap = 0.61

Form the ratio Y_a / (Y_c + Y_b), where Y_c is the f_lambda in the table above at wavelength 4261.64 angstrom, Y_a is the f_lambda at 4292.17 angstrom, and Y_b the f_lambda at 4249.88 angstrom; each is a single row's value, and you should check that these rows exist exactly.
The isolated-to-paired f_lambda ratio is 0.537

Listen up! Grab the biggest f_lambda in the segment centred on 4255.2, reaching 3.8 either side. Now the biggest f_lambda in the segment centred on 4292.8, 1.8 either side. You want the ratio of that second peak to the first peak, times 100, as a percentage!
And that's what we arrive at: 90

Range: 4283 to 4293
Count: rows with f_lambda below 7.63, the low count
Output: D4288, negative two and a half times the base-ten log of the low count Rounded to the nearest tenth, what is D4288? -1.7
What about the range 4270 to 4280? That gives -1.7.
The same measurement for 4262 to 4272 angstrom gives -0.8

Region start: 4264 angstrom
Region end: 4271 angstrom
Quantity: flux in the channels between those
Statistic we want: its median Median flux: 8.9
